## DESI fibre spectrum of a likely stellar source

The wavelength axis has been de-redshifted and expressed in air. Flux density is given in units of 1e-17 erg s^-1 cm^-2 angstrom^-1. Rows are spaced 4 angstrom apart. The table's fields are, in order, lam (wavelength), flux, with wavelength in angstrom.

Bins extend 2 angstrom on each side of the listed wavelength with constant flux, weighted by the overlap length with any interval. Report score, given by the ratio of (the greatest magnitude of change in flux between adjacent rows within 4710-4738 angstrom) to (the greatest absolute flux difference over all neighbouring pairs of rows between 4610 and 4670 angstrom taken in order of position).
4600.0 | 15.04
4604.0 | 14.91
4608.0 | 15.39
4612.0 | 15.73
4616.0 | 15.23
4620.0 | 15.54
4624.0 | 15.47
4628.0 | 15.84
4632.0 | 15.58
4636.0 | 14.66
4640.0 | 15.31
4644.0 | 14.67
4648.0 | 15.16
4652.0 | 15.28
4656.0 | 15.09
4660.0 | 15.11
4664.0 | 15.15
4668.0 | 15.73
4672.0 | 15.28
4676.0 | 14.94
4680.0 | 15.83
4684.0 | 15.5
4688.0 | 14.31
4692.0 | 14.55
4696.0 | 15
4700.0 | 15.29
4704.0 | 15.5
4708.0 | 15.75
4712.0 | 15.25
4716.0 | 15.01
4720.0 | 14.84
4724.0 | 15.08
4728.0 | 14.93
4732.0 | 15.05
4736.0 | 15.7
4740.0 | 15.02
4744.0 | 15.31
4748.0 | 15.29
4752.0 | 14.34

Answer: 0.71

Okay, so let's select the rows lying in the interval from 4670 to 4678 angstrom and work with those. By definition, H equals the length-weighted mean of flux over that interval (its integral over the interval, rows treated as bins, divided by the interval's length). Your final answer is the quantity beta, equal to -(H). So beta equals -15.1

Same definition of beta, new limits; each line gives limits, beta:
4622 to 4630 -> -15.7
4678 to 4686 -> -15.7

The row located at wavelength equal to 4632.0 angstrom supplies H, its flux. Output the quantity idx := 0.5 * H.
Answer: 7.79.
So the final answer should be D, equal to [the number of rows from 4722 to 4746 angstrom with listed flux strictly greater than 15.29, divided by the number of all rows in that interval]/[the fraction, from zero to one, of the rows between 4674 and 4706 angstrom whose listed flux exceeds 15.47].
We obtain 0.9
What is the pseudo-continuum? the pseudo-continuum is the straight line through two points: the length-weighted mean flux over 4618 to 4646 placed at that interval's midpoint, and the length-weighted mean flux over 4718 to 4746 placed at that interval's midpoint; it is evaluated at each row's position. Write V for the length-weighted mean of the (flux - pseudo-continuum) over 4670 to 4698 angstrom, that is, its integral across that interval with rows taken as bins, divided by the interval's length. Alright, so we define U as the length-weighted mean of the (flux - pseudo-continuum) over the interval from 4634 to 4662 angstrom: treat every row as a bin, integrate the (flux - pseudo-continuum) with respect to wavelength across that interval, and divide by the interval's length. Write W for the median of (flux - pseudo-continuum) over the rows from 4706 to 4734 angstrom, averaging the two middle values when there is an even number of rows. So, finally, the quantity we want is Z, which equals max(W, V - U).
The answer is 0.077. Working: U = -0.23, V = -0.15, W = -0.08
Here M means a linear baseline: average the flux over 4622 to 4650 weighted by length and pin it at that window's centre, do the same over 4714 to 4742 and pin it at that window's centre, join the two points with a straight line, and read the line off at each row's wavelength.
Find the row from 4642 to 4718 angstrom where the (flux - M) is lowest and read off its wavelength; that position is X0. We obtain 4688.0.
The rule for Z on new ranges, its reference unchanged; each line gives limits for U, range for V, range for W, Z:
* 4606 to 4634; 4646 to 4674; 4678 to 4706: 0.105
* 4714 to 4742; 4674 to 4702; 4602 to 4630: 0.161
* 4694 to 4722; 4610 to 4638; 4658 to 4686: 0.065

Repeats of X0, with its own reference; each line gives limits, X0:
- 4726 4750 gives 4728.0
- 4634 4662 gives 4636.0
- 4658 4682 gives 4676.0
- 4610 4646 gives 4636.0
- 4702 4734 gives 4720.0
